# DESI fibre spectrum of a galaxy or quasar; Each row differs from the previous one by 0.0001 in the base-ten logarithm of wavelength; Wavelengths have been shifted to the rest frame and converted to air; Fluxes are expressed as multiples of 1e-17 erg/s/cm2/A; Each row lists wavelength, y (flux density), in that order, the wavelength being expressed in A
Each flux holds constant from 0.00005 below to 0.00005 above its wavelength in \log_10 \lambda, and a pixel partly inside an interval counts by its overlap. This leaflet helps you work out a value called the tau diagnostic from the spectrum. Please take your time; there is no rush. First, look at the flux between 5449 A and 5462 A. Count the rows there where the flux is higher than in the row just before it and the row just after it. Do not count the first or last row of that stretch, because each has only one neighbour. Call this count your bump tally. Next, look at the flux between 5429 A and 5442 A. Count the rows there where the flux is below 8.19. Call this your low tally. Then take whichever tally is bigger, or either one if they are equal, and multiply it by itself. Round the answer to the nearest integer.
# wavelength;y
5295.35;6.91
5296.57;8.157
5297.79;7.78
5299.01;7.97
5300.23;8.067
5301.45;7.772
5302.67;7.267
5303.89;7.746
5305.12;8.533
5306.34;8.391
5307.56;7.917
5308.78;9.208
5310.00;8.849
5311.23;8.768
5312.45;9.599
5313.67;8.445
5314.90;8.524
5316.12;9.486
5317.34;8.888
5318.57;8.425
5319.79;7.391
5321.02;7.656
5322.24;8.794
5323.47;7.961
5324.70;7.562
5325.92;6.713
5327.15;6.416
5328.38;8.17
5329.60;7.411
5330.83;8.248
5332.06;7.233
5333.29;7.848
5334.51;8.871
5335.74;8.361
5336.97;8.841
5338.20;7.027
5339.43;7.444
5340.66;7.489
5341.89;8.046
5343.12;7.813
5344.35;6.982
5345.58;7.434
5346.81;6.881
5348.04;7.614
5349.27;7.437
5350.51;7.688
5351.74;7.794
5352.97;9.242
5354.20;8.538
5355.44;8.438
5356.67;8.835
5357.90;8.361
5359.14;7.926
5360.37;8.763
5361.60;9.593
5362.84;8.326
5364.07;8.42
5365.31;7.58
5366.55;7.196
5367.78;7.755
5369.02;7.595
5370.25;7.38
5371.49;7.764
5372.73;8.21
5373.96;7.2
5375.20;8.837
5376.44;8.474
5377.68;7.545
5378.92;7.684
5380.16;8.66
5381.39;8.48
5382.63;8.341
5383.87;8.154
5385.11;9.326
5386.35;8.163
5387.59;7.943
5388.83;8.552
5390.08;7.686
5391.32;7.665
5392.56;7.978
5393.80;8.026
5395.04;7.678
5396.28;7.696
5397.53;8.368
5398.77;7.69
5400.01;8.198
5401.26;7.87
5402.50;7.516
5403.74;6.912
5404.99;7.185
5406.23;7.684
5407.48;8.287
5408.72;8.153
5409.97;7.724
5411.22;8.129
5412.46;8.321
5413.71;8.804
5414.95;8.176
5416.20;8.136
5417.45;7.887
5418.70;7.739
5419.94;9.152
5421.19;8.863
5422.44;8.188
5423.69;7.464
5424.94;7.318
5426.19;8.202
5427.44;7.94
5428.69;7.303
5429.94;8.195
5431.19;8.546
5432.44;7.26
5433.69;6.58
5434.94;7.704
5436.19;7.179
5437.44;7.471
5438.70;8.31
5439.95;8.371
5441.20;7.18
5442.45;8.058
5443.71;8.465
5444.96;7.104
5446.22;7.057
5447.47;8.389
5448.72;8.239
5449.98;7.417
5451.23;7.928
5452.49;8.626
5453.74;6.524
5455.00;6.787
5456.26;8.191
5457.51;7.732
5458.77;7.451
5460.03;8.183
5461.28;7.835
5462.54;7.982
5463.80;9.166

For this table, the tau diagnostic 36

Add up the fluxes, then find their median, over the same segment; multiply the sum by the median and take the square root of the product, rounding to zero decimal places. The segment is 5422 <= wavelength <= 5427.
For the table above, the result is 16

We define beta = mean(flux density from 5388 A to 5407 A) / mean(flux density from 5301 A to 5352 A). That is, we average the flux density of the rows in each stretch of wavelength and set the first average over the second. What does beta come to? 0.976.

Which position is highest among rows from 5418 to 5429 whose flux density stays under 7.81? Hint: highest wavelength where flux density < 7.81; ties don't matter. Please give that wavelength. 5428.69 A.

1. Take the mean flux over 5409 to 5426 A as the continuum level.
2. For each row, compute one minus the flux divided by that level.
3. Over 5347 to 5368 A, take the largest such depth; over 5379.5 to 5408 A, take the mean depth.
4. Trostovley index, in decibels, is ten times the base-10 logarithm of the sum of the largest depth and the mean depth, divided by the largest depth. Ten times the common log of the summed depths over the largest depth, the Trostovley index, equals 0.6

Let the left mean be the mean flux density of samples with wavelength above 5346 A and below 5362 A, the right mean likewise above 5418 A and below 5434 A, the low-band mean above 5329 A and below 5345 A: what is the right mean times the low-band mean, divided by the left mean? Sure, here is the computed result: 7.5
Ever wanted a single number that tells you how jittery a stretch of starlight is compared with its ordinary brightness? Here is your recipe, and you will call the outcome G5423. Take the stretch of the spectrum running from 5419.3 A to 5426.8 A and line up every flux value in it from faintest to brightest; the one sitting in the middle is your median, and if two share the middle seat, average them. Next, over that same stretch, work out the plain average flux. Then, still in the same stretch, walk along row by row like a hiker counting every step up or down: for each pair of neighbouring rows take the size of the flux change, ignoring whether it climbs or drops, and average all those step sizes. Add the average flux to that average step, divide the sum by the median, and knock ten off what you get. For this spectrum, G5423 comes -8.933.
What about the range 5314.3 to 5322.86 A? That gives -8.921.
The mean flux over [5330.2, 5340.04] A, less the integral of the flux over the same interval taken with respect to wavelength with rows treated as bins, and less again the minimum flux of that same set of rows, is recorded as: -78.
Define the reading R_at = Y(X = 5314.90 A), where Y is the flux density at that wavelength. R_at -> 8.524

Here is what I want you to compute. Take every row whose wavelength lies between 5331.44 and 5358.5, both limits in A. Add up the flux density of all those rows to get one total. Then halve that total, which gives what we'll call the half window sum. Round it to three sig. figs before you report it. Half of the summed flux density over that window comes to 87.1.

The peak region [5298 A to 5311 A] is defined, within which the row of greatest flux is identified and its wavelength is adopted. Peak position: 5308.78 A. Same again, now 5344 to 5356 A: 5352.97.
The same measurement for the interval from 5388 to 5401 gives 5388.83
